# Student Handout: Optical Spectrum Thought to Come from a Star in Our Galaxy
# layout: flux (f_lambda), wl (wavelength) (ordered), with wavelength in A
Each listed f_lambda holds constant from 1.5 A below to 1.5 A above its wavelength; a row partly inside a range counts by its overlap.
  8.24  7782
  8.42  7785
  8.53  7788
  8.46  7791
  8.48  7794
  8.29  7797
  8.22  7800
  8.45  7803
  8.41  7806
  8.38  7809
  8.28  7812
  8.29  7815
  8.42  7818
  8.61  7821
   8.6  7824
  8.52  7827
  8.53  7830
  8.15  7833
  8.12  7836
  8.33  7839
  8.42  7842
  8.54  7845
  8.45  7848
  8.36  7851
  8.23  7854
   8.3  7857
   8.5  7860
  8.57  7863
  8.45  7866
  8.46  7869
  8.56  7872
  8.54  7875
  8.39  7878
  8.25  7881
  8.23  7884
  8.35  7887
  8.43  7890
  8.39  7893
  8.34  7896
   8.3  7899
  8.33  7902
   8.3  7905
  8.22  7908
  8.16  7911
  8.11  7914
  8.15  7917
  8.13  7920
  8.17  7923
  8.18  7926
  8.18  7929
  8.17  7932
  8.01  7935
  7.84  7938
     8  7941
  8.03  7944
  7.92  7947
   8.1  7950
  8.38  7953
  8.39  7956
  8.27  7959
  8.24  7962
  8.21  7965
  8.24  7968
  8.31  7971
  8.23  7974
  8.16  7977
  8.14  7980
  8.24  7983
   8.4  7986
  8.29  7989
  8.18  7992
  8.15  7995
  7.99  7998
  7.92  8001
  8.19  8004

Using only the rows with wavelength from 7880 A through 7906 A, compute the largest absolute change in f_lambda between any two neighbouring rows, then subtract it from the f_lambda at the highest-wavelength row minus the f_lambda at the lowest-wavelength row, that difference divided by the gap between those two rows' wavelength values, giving -0.12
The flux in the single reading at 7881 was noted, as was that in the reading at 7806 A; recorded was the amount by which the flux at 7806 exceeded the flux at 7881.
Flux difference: 0.16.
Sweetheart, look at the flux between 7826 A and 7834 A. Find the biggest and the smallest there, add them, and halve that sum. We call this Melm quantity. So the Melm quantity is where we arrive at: 8.34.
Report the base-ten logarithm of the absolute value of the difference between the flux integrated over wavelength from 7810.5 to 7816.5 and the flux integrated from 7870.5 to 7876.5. 0.20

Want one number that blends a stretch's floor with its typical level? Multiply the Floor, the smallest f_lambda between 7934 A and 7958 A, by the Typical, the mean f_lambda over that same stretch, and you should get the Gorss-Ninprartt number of 63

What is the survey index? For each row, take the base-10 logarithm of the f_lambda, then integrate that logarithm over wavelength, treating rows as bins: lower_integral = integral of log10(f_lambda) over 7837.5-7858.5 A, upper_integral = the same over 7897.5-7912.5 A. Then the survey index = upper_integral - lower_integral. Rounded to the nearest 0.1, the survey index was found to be -5.6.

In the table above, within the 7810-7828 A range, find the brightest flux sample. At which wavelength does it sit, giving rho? 7821 A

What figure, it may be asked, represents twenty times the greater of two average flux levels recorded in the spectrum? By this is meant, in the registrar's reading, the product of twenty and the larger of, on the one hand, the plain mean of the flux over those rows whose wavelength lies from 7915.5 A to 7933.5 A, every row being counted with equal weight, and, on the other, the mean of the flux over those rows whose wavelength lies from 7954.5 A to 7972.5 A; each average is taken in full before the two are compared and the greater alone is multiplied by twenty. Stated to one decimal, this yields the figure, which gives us 165.5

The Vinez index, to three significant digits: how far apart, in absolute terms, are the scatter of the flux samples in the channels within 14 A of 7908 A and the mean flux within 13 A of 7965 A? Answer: 8.18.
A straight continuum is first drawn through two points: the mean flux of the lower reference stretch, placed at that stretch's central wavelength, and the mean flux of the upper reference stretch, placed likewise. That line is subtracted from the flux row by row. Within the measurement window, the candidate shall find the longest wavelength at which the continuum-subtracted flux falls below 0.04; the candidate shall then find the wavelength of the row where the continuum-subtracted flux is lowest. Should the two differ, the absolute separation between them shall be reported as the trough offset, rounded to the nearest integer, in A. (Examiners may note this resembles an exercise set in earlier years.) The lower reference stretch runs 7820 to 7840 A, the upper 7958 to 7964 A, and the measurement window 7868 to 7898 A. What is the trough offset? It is 12 A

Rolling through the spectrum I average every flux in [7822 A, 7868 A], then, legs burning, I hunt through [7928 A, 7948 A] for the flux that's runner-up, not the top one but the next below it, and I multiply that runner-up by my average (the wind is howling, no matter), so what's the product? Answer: 68.7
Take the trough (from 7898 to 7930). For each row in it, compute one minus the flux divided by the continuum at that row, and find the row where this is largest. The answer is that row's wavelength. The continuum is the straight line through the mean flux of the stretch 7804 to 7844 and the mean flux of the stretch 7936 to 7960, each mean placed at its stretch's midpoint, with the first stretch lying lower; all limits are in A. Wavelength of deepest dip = 7914 A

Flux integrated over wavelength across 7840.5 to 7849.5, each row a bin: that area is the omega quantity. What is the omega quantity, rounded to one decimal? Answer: 76.2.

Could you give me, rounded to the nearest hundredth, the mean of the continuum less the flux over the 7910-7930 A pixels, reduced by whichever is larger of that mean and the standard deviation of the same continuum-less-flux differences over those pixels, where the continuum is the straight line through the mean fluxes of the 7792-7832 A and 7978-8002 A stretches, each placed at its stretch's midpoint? 0.00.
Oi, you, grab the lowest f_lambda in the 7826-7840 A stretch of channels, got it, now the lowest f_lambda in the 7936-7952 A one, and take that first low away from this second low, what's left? -0.28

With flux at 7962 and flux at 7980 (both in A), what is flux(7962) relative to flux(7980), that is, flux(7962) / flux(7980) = 1.01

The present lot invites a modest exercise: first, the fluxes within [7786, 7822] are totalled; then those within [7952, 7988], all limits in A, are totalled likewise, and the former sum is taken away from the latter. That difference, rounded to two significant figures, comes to -1.6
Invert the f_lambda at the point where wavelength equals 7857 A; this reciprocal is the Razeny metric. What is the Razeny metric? 0.120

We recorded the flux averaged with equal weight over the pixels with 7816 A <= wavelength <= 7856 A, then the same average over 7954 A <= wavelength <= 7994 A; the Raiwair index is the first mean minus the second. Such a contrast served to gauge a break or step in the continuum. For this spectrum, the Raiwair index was 0.15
